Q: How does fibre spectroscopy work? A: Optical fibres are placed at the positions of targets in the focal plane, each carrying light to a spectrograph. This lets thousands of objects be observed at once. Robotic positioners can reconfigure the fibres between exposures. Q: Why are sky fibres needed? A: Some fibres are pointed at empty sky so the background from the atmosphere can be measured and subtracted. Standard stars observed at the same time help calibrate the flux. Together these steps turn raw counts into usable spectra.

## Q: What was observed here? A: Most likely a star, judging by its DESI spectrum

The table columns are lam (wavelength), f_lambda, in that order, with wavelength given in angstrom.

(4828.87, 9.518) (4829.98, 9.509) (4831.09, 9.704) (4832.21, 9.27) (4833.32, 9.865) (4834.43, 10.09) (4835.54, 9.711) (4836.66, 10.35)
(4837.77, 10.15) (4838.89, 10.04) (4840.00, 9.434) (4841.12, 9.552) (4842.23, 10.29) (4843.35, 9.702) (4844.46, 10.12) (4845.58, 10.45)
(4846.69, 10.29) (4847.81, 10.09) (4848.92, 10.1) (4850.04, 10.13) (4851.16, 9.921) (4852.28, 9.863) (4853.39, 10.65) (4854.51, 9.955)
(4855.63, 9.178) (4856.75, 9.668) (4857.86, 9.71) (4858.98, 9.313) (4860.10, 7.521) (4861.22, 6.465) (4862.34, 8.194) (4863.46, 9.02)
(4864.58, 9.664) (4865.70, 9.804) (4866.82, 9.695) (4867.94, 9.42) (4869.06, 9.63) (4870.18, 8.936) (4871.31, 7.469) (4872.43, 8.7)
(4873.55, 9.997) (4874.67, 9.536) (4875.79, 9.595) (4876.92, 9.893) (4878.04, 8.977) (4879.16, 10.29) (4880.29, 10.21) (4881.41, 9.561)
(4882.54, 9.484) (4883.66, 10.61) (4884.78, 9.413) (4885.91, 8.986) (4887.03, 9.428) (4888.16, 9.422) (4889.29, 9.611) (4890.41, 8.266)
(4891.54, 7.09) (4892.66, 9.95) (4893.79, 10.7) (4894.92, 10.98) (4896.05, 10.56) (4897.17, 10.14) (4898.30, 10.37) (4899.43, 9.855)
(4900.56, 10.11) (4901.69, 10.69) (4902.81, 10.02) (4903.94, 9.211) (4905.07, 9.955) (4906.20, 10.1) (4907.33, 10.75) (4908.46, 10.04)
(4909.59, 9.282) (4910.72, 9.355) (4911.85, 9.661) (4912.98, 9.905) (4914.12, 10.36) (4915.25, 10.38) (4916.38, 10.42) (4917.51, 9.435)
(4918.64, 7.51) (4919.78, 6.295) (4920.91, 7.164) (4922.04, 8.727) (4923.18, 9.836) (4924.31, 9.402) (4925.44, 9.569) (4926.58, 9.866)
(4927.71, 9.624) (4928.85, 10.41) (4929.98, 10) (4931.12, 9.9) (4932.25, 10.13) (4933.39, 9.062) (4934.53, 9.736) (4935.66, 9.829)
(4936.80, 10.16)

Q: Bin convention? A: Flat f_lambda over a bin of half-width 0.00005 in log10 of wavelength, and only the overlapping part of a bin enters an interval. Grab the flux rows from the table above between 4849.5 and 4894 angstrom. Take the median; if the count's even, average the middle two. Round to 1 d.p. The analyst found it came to 9.6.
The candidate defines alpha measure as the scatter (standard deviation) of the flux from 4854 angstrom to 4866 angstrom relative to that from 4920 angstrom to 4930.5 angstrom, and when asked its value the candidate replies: 1.2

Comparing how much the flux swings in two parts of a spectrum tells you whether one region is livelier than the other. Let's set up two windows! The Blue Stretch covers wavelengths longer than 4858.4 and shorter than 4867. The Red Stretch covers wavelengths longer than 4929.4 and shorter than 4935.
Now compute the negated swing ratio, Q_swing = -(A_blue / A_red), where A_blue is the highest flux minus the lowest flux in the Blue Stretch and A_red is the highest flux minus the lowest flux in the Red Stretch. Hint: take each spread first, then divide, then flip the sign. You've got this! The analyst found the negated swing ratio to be -3.1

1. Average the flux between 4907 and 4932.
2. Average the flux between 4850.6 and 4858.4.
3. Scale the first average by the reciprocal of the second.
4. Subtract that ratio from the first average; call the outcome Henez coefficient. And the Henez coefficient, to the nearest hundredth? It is 8.49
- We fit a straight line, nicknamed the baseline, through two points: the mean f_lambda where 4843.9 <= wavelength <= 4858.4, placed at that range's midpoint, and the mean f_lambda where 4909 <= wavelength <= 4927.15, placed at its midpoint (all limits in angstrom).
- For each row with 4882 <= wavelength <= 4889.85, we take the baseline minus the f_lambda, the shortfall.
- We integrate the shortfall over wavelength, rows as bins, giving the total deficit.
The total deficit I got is 0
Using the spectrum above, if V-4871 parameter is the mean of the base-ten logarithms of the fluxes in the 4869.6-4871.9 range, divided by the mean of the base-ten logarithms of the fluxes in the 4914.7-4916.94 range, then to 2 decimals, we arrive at 0.90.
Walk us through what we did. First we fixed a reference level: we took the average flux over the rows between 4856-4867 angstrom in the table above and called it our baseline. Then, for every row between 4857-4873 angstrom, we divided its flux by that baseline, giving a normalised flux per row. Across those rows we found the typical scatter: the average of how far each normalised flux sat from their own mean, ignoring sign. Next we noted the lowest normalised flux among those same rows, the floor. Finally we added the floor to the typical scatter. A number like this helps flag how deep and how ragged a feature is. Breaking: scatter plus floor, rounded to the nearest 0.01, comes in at 0.82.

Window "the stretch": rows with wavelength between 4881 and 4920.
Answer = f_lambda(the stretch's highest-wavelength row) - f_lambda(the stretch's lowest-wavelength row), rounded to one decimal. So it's -3.3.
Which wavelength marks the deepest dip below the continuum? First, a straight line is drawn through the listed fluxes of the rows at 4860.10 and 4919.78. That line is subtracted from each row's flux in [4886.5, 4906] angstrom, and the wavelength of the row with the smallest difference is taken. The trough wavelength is 4891.54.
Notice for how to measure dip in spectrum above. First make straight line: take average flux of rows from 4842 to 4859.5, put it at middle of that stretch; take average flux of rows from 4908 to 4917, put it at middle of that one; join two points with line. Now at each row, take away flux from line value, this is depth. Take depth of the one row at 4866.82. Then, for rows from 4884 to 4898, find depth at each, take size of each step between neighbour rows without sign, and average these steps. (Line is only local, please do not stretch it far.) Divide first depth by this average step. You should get 0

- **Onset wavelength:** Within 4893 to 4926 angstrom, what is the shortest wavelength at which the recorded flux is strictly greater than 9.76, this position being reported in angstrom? 4893.79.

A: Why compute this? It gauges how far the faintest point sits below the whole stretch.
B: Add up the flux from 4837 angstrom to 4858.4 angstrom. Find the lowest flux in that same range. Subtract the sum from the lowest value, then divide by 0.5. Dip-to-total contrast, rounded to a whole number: -360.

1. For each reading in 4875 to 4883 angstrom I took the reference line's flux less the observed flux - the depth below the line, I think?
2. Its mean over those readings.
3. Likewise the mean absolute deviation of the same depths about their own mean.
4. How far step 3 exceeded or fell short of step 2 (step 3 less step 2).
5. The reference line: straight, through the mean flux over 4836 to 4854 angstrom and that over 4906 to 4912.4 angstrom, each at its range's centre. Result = 0.1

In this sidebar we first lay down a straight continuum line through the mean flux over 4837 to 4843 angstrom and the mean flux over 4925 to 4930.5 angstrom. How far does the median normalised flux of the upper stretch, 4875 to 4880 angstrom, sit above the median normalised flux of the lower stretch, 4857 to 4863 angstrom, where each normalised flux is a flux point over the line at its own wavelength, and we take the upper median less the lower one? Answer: 0.16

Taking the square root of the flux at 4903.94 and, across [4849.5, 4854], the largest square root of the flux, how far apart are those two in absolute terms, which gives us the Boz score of 0.23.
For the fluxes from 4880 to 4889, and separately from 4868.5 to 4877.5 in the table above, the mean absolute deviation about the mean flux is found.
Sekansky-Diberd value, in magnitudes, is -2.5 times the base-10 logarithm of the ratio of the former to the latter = 0.5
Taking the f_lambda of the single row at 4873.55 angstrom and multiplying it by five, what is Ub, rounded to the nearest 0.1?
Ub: 50.0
